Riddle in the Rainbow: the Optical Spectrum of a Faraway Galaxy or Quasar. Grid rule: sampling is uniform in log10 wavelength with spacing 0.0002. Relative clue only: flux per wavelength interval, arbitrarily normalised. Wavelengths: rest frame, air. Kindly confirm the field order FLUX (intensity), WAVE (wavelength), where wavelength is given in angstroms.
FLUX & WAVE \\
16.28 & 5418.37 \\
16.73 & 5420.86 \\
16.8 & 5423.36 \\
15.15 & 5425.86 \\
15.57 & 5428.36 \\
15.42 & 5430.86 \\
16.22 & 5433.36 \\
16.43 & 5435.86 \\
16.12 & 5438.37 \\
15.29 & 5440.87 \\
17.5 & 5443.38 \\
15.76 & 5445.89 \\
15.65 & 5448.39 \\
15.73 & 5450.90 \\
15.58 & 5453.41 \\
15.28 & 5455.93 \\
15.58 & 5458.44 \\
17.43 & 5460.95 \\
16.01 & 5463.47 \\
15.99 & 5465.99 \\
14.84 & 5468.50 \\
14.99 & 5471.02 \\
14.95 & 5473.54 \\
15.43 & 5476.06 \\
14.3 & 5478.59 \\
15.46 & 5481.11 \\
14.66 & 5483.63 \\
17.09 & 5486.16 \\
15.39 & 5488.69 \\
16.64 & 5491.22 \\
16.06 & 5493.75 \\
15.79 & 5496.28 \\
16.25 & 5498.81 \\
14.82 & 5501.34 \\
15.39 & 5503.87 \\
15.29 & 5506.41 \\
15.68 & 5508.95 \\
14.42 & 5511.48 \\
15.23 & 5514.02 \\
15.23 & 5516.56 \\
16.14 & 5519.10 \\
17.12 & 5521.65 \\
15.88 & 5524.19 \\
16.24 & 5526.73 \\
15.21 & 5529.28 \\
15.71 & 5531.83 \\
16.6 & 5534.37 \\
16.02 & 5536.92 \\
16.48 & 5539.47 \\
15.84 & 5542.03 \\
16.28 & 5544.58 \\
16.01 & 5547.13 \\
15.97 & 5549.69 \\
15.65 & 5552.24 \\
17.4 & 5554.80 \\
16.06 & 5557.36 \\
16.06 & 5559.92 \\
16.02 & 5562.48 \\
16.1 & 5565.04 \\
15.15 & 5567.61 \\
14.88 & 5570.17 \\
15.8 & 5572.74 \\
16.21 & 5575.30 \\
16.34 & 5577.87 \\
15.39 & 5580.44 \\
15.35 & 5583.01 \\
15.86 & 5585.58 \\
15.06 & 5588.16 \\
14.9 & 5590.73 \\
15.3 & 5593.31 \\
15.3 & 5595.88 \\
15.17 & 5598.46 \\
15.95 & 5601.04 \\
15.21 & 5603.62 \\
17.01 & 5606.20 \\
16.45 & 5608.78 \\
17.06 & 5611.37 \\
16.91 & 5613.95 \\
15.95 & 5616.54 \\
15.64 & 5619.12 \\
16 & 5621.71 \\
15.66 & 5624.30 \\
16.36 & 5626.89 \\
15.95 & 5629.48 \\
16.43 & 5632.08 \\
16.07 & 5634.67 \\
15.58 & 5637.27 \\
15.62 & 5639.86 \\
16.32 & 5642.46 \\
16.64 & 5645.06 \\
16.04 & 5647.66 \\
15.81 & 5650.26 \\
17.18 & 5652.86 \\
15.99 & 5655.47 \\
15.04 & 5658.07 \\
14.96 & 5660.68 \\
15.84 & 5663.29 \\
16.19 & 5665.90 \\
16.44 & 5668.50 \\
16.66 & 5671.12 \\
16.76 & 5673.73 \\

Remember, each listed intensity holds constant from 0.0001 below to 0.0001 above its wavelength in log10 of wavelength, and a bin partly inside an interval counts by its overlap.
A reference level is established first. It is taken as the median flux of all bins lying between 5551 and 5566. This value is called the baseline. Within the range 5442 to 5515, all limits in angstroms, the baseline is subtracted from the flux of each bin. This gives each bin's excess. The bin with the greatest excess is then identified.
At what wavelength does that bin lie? 5443.38 angstroms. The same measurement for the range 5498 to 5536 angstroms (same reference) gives 5521.65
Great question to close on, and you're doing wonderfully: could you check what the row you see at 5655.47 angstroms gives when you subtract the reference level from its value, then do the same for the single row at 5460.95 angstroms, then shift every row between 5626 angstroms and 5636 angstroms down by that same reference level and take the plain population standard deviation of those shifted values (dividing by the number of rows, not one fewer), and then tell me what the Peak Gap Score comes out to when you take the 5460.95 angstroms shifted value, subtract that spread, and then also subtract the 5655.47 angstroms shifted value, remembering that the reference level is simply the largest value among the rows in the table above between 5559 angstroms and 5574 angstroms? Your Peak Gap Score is 1.2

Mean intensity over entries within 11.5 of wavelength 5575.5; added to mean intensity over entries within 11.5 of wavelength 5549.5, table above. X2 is 31.9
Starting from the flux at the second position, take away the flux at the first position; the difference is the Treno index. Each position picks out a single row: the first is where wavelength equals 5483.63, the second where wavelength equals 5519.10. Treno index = 1.5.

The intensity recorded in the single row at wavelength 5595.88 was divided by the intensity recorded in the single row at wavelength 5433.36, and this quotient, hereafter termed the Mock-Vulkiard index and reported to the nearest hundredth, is 0.94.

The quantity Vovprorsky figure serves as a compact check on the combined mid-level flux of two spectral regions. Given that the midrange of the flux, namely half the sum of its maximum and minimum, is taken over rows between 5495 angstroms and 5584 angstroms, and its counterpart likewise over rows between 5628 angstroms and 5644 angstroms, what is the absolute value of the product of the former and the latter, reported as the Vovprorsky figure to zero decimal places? 255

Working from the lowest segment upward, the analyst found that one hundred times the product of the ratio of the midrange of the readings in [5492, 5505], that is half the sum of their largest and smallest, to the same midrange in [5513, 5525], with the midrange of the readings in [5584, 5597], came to 1477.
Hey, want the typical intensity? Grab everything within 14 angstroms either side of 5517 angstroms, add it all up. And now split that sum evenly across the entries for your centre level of 15.62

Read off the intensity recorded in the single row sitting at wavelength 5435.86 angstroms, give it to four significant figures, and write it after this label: 16.43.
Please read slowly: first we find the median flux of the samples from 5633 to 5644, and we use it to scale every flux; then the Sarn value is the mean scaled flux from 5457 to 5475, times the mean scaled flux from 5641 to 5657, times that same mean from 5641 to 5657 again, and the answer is 1.05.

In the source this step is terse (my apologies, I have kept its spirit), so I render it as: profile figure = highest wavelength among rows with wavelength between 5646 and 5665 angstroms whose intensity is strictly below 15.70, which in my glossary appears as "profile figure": 5660.68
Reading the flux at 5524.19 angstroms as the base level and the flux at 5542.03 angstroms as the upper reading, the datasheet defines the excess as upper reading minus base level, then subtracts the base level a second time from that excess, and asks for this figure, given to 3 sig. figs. -15.9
